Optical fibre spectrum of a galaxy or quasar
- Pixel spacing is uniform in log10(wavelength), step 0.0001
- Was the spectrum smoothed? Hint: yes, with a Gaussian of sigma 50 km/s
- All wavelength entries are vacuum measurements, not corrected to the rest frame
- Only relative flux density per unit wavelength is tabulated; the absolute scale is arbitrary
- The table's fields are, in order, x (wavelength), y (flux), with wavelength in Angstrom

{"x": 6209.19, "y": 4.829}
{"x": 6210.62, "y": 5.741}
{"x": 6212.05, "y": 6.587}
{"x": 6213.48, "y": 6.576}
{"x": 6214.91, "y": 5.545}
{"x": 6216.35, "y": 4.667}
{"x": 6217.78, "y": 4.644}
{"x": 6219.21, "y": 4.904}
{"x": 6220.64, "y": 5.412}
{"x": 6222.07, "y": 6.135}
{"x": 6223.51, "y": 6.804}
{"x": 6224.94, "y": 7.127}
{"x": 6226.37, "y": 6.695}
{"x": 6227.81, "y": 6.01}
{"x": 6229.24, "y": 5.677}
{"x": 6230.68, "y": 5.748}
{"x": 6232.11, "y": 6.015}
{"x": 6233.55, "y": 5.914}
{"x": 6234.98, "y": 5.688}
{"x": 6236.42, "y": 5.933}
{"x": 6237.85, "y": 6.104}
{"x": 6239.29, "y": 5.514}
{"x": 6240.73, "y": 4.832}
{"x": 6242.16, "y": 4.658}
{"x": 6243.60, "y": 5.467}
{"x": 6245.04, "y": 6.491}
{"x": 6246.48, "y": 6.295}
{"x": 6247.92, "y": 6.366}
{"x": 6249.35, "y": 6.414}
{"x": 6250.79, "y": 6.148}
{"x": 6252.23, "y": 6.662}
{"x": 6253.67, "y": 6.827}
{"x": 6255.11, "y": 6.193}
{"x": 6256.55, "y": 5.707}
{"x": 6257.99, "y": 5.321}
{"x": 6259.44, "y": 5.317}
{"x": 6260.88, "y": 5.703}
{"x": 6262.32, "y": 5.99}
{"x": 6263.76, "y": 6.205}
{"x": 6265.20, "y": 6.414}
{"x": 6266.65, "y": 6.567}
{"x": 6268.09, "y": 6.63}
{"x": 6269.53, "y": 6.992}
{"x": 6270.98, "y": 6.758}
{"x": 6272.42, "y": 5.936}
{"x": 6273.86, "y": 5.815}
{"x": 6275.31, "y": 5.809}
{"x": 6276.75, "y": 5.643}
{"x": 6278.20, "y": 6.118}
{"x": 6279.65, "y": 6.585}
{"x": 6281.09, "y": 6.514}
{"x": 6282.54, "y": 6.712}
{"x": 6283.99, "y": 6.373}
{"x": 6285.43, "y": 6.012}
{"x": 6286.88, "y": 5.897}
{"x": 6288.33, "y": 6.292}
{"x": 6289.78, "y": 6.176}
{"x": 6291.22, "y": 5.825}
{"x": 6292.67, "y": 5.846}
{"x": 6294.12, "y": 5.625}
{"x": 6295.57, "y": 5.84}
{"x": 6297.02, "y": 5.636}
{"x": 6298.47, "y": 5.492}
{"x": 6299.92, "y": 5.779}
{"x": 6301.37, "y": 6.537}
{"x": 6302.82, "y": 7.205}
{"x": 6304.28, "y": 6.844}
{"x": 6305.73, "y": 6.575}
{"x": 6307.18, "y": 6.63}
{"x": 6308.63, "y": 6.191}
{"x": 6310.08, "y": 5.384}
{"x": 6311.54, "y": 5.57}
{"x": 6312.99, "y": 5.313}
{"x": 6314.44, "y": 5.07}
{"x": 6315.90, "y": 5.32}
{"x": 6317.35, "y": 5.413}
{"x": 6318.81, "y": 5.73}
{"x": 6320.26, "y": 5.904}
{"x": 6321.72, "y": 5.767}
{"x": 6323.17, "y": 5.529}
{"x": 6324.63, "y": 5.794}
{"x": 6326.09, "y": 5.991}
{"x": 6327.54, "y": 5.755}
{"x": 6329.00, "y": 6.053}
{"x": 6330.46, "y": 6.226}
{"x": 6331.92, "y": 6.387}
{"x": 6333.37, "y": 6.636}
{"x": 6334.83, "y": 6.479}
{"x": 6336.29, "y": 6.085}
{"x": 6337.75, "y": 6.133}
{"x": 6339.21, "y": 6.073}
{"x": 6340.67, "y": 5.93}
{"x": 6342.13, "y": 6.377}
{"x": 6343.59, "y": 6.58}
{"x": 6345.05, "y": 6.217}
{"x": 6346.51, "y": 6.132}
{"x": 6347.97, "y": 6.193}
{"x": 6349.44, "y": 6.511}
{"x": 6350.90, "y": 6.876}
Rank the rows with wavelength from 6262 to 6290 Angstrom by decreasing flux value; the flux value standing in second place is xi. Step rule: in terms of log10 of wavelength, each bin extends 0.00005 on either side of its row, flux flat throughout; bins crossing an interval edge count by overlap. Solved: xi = 6.758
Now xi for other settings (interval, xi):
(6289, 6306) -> 6.844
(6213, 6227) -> 6.804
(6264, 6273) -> 6.758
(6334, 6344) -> 6.479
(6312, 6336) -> 6.479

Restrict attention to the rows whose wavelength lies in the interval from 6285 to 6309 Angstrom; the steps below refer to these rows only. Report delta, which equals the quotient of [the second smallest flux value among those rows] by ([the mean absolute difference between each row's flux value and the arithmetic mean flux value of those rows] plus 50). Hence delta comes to 0.112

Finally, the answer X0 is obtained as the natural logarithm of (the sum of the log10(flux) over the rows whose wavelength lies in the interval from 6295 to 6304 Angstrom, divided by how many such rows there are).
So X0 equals -0.246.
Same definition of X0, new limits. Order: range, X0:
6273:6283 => -0.236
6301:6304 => -0.179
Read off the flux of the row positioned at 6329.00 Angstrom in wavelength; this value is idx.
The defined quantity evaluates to 6.053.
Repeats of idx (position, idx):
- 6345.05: 6.217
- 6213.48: 6.576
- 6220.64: 5.412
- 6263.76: 6.205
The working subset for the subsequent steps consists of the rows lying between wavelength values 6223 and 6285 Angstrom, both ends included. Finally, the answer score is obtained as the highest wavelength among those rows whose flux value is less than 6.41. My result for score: 6283.99 Angstrom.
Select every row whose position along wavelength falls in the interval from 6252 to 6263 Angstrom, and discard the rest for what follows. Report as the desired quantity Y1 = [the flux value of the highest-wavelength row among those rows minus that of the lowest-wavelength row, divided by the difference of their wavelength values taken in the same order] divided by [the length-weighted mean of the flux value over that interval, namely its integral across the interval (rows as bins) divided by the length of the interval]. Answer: -0.01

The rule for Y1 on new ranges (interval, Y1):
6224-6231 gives -0.04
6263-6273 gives 0.00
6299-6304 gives 0.08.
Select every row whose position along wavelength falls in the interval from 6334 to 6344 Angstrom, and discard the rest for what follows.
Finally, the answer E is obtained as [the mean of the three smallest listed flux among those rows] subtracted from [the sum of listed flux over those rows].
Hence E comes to 38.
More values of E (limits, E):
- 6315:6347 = 127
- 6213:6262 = 195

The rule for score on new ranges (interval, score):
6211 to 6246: 6243.60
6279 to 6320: 6318.81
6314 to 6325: 6324.63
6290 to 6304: 6299.92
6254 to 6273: 6272.42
